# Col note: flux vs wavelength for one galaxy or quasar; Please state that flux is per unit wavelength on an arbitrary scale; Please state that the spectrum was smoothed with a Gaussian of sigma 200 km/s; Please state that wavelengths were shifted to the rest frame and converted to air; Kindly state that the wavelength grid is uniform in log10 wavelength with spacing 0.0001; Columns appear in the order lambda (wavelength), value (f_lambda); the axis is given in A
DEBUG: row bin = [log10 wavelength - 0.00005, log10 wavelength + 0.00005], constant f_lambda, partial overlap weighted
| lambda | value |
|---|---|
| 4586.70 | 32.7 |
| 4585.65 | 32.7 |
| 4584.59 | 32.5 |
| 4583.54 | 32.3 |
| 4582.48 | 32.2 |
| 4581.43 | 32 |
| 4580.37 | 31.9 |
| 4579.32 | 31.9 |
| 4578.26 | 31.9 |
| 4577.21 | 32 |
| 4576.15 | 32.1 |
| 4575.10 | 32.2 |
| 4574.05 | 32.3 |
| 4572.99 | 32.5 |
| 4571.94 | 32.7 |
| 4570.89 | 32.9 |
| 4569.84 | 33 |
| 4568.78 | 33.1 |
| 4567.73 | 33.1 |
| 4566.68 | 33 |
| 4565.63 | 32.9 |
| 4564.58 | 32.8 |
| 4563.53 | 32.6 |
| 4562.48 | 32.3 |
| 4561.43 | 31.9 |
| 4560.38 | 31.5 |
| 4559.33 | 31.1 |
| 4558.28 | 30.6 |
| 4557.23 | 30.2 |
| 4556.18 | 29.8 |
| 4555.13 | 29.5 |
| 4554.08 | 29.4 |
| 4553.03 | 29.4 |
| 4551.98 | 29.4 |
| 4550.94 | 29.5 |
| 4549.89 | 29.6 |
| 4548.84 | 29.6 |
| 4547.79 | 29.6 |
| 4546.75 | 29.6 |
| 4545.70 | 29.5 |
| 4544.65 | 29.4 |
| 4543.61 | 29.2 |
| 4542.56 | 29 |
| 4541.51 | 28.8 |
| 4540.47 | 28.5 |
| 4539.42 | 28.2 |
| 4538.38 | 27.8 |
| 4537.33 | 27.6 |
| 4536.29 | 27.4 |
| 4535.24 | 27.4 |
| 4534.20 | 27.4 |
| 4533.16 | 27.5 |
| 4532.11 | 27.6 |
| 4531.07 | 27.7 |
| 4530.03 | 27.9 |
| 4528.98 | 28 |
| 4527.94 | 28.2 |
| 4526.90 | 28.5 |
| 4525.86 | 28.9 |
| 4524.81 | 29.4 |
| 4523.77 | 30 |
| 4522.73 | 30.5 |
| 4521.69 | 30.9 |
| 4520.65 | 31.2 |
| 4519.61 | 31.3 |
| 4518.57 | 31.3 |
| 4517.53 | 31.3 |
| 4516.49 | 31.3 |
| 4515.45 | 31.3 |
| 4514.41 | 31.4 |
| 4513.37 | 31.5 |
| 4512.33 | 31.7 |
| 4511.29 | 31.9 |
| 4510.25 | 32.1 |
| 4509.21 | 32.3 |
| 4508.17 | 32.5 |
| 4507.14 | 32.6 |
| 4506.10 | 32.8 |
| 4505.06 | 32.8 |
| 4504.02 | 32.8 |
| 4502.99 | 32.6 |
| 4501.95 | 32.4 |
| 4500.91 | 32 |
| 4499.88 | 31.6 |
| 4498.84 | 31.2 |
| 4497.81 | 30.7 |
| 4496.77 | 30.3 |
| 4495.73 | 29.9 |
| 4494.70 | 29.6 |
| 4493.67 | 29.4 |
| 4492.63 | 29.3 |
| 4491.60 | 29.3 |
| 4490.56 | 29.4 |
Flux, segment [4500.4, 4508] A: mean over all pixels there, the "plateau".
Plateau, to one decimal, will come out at 32.6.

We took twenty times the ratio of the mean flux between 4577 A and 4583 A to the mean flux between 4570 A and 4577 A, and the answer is 19.7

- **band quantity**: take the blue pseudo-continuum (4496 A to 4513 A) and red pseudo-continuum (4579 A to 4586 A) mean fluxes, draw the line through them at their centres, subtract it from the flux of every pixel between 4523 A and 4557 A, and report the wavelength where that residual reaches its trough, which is 4536.29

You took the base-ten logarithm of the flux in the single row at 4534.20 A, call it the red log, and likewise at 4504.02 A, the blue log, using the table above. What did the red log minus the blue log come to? -0.078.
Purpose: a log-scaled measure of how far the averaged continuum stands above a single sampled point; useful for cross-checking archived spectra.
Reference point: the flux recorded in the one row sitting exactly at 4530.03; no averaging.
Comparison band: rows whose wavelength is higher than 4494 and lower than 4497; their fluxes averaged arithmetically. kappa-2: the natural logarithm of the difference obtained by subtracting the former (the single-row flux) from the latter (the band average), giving 0.7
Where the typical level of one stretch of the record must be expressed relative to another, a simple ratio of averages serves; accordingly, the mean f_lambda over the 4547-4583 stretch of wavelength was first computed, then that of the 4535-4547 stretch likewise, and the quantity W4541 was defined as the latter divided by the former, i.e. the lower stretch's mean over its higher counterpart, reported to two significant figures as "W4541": 0.91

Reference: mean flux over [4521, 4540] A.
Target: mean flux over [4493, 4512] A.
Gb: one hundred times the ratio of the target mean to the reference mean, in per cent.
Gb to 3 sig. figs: 111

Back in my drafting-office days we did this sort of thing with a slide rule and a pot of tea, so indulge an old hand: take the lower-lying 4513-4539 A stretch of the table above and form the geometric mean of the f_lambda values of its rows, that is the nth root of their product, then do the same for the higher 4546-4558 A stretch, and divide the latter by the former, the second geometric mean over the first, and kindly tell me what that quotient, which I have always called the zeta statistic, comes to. 1.01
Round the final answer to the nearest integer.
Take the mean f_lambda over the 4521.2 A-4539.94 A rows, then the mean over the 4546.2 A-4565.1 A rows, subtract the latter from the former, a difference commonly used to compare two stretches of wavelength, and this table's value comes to -2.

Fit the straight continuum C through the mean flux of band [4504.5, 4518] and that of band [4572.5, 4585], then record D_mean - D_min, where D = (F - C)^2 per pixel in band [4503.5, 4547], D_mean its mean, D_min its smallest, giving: 7.7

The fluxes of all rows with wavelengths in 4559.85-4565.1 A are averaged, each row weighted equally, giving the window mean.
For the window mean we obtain 32.2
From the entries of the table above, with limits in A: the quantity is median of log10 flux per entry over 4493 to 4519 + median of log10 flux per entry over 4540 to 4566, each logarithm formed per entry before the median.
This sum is 2.971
